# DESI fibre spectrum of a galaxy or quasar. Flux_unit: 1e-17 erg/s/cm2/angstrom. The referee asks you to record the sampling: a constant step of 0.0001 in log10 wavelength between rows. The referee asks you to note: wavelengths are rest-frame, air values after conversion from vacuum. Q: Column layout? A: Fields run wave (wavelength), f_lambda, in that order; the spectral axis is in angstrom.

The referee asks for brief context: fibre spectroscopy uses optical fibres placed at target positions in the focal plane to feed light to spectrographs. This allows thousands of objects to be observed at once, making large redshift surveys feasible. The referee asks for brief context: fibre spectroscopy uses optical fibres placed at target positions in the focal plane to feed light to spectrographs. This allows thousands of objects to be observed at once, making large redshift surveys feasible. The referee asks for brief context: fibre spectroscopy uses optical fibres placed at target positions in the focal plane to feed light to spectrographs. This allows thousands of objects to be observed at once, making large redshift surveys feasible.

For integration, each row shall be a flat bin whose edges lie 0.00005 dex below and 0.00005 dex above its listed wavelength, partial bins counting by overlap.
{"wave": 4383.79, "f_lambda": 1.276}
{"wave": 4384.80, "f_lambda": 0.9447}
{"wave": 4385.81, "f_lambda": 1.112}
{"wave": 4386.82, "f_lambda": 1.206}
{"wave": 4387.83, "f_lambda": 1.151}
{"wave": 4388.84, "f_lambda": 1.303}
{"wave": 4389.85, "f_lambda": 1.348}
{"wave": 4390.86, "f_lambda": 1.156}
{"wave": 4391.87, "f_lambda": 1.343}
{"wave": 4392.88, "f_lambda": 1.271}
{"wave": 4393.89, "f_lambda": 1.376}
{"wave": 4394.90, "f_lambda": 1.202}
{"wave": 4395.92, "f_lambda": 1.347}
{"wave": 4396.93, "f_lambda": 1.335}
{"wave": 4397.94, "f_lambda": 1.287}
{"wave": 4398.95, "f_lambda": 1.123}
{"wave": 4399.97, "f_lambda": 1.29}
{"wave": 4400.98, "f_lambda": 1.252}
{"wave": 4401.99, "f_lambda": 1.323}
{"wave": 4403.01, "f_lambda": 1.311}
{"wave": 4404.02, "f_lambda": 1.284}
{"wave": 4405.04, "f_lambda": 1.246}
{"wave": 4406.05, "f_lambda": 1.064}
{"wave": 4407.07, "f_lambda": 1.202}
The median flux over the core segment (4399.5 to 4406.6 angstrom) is 1.28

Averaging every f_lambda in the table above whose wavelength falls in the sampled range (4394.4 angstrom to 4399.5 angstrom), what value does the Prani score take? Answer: 1.26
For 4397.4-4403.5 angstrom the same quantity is 1.26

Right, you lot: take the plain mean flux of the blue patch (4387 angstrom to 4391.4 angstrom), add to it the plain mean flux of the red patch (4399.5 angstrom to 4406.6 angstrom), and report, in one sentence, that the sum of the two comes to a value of 2.49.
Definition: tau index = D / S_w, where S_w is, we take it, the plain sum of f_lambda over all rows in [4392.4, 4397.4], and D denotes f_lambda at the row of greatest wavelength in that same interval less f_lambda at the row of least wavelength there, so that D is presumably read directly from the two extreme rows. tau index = 0.010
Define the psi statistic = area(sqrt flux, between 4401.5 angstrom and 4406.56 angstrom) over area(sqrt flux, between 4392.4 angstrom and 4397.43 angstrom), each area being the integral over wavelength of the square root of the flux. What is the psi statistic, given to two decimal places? 0.98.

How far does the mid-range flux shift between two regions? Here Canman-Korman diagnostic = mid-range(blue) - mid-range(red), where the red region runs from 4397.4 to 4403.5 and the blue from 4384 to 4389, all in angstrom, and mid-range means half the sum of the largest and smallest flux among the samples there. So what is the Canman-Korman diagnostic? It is -0.10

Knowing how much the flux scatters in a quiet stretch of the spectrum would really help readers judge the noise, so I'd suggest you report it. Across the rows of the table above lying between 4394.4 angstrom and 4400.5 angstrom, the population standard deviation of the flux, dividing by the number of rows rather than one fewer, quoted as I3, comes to 0.078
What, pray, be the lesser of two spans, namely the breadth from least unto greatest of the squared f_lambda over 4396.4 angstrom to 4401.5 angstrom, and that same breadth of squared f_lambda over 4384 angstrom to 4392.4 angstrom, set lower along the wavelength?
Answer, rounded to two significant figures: 0.52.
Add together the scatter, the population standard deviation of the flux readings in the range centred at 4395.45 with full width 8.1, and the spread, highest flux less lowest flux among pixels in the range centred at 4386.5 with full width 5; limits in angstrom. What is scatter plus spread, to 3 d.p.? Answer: 0.438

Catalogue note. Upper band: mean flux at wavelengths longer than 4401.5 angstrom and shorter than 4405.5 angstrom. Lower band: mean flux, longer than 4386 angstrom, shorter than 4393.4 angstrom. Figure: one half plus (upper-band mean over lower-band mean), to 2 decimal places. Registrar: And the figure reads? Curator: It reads 1.53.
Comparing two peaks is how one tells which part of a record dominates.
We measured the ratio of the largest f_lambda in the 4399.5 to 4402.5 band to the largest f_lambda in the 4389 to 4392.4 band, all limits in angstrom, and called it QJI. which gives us 0.98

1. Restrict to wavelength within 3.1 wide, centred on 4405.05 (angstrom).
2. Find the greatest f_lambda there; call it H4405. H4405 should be 1.284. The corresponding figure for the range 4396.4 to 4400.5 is 1.335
